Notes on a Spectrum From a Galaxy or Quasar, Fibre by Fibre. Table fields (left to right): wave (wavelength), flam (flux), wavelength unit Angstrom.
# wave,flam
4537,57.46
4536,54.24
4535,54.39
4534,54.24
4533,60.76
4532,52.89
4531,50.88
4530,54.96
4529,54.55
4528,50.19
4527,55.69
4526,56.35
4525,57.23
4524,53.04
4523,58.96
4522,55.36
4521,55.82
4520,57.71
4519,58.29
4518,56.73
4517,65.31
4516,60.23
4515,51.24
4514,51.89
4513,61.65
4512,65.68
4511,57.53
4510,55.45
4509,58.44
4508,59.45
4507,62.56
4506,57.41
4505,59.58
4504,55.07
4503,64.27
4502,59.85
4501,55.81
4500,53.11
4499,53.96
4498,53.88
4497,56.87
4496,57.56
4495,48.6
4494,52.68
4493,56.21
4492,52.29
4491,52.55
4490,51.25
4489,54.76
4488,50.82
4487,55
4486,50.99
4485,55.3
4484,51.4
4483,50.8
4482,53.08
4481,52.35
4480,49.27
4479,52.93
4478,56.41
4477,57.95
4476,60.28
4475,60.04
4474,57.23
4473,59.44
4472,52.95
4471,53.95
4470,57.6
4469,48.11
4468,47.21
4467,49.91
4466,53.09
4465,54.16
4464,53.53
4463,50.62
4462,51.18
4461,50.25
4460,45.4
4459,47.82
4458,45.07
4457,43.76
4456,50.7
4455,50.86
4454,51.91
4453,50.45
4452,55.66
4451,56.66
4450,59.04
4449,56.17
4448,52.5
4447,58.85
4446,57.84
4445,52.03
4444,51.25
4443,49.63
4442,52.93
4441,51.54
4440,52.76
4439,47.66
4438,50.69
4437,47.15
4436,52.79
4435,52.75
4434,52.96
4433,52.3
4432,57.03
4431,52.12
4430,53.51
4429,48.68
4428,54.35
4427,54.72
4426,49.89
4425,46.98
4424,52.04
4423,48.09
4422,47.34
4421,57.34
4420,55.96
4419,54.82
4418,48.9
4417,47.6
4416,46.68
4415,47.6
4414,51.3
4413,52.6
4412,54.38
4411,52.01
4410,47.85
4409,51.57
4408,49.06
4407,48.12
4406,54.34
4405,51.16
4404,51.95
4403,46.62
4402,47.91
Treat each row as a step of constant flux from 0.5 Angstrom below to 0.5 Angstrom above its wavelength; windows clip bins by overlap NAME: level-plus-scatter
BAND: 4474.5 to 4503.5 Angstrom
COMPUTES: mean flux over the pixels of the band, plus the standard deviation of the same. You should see 58.1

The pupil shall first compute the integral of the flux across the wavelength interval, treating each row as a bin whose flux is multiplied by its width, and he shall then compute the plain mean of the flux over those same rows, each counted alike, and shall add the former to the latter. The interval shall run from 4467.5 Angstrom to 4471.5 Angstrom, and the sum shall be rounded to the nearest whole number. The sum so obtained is 259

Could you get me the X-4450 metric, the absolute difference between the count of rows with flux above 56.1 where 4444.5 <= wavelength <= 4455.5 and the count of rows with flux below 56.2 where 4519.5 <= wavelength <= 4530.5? 2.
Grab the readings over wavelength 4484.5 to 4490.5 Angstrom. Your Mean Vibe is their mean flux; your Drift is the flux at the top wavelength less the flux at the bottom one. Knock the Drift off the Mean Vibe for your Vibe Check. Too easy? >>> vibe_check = 57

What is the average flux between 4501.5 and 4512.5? 59.6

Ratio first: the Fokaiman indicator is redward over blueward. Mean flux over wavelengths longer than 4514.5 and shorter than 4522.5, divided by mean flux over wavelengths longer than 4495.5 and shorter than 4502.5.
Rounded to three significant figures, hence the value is 1.03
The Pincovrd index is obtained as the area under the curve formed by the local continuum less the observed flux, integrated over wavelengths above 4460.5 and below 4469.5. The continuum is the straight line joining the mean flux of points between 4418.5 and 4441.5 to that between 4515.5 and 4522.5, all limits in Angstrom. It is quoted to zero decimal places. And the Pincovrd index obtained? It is 32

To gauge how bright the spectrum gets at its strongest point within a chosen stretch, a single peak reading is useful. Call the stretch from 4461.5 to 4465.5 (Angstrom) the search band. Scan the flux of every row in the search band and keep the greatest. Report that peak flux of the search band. 54.16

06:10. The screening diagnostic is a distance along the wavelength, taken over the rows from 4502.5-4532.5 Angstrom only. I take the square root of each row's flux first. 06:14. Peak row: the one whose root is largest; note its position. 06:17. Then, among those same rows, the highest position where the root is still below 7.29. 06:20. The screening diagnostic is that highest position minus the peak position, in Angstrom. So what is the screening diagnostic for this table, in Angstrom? 20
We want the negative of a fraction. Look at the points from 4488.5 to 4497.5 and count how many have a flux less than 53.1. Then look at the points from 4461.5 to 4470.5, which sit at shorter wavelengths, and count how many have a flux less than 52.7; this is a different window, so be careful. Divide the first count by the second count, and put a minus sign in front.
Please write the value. -1.0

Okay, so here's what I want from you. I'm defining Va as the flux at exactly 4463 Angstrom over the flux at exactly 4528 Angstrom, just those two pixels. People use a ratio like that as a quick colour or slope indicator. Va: 1.01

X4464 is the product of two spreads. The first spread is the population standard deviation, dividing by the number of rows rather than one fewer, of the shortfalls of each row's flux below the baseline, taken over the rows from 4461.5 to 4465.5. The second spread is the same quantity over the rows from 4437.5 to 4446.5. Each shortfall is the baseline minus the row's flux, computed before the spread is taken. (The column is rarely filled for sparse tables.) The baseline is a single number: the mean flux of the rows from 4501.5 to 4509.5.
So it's 3.9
